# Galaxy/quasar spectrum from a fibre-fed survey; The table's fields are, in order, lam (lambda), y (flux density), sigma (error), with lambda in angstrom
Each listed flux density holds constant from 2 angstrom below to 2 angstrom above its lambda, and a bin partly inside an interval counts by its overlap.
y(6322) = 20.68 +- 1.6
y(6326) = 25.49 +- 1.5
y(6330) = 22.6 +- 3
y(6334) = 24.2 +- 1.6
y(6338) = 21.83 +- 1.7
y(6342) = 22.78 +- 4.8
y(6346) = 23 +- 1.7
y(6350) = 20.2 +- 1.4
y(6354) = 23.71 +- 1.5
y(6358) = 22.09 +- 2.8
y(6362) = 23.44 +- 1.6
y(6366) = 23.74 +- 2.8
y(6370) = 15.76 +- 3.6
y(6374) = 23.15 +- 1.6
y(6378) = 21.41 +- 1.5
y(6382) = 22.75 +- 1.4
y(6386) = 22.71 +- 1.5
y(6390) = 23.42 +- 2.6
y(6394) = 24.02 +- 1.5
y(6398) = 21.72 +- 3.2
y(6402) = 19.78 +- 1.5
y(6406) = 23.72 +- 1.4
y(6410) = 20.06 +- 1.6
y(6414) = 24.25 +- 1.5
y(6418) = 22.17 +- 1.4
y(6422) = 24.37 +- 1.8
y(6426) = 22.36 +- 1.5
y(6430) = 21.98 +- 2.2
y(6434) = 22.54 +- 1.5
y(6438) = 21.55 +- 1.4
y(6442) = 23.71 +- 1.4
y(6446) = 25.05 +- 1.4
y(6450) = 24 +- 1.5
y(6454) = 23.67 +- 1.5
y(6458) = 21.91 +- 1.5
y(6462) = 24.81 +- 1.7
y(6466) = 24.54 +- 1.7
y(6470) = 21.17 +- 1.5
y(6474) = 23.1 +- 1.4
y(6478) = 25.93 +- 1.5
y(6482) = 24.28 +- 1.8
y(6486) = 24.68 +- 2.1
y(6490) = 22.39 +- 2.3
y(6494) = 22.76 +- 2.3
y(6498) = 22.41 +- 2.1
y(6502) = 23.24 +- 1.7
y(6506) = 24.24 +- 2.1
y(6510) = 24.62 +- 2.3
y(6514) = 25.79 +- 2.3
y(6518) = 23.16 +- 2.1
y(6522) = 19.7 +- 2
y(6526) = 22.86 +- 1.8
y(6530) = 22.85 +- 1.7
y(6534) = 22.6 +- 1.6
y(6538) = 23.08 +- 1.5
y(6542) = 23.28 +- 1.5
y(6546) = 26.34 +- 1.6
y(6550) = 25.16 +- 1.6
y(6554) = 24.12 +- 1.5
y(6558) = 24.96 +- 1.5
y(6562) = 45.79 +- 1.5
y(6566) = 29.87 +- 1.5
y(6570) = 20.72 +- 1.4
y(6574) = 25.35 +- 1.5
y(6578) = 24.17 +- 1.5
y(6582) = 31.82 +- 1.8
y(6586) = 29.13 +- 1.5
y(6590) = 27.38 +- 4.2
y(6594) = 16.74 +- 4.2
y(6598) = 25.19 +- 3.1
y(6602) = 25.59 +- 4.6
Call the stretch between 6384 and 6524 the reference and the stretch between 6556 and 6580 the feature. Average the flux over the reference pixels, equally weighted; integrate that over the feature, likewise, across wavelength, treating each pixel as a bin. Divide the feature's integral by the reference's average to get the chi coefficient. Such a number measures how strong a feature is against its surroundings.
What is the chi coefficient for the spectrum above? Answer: 30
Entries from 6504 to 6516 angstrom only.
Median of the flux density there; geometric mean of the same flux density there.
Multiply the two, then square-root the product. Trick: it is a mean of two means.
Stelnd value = 24.7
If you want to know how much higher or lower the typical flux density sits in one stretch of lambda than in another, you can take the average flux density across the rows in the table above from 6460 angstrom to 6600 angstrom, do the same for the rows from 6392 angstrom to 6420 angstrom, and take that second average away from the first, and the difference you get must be 2.6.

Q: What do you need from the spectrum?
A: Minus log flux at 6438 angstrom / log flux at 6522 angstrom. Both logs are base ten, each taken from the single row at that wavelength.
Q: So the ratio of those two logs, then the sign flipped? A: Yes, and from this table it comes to -1.03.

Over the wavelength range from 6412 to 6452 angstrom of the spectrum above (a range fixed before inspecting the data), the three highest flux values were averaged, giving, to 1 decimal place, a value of 24.6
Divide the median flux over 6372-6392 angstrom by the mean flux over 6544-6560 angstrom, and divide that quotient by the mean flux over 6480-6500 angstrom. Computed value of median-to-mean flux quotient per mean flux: 0.039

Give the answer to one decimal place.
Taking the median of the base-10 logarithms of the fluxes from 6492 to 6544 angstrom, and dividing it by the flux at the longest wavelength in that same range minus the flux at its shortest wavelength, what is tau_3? 2.6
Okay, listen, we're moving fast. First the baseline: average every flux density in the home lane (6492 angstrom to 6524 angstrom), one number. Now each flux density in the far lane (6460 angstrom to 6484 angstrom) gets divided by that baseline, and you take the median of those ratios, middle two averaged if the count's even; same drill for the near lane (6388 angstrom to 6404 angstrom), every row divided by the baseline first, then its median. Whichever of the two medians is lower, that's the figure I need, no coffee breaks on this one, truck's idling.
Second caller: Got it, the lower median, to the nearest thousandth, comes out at 0.971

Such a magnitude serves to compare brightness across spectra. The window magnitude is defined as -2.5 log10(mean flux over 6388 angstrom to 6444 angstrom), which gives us -3.38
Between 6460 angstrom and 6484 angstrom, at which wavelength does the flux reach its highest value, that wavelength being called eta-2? 6478 angstrom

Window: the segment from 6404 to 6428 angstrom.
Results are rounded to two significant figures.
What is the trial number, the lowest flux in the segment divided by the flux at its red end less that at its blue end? -15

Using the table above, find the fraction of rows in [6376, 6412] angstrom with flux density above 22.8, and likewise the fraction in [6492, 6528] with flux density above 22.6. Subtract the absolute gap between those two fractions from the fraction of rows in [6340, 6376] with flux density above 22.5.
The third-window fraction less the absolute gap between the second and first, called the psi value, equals 0.22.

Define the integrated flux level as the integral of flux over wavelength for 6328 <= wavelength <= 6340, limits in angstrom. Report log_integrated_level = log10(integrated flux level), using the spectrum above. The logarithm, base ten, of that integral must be 2.44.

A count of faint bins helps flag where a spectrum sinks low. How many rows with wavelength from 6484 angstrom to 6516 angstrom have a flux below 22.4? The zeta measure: 1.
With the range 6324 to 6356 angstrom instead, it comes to 2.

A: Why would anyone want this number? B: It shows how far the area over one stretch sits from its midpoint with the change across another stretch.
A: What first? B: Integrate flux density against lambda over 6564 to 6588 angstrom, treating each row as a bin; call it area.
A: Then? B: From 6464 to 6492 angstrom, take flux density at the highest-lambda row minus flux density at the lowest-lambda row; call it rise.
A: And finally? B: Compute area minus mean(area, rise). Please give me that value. 323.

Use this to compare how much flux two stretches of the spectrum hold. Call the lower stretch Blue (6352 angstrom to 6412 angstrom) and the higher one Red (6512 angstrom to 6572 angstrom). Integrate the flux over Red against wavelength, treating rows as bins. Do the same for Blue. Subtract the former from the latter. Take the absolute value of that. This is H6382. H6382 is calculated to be 195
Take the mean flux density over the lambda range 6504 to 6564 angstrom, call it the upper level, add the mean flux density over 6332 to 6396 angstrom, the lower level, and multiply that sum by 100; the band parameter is 4762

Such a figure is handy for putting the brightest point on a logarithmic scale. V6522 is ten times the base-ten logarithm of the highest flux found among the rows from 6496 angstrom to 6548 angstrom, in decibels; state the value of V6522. 14.2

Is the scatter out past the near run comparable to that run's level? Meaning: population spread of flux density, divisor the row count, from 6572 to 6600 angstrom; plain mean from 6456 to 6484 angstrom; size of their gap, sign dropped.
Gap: 19.3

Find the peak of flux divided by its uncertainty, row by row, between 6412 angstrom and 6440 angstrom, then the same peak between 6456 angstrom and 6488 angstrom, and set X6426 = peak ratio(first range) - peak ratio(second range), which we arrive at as -1.12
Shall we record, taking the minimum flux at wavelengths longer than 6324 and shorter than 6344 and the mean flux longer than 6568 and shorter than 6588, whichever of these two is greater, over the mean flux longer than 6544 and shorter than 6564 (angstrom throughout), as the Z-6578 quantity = 0.90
